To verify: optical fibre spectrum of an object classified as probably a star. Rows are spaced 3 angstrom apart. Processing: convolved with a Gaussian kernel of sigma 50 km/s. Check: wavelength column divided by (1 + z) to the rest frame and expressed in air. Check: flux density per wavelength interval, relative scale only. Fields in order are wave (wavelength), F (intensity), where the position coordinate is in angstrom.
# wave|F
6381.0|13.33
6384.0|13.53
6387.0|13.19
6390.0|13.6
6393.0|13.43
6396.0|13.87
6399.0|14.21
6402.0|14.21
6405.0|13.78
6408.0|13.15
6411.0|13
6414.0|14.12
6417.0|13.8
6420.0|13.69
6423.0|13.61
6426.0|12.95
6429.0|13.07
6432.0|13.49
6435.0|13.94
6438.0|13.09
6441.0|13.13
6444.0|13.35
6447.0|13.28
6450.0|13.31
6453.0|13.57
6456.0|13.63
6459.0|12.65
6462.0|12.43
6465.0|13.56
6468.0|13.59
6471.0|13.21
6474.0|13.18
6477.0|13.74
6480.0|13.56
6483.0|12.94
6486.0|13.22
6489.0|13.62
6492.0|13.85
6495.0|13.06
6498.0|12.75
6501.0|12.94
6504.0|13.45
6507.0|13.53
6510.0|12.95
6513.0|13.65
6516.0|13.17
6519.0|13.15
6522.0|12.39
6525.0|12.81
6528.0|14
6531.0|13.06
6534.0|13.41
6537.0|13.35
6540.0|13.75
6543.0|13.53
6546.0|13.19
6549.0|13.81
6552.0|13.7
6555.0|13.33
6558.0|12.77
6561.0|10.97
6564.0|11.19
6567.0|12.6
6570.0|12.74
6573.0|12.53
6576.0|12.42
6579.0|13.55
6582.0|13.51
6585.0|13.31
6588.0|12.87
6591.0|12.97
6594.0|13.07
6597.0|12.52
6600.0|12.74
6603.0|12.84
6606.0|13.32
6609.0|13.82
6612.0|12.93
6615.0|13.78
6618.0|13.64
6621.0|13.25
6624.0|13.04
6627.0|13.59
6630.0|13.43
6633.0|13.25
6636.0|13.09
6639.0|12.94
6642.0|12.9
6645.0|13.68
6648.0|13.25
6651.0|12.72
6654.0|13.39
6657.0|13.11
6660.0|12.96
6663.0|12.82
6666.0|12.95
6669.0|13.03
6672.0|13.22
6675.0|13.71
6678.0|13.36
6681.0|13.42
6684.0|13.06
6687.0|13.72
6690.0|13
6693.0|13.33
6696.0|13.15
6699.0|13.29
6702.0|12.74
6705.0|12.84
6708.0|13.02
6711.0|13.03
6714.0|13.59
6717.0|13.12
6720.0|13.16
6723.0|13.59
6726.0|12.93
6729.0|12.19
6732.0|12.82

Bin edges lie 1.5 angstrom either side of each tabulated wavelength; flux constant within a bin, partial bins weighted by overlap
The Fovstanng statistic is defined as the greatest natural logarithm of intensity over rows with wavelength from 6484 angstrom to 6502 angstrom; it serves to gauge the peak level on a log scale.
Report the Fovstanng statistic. 2.628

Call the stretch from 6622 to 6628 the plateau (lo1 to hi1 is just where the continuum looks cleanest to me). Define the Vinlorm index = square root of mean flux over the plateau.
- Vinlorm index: 3.65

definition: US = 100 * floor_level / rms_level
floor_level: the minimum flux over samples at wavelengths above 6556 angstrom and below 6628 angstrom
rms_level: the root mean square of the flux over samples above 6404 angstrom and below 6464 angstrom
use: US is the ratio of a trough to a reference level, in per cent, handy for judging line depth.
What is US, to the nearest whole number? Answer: 82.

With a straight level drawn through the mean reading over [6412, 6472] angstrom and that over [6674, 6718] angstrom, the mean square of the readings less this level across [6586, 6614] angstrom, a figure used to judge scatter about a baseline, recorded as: 0.20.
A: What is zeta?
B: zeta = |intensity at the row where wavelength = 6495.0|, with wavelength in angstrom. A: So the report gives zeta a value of 13.1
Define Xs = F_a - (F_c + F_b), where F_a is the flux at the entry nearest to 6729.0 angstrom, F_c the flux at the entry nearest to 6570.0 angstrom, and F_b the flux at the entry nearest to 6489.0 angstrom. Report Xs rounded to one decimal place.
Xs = -14.2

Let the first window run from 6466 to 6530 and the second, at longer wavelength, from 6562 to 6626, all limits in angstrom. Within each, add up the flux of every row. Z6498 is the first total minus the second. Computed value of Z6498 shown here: 6.1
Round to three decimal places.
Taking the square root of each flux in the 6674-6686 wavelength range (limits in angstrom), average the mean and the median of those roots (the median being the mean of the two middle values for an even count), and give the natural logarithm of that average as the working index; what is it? 1.297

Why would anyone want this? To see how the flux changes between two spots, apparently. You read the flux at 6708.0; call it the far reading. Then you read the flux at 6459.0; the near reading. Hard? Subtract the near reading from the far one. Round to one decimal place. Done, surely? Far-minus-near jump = 0.4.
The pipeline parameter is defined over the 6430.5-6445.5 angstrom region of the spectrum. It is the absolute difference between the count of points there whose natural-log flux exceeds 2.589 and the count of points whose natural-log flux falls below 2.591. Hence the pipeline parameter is 1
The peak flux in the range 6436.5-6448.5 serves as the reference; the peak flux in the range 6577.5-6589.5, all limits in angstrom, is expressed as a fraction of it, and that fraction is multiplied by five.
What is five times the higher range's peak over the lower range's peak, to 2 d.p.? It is 5.07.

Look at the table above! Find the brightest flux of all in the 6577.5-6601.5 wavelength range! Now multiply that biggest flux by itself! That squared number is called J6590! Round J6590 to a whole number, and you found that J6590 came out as 184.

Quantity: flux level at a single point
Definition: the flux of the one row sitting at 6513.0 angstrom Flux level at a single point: 13.65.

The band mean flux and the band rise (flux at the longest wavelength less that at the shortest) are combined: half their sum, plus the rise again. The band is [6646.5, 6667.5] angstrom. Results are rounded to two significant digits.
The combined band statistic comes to 6.1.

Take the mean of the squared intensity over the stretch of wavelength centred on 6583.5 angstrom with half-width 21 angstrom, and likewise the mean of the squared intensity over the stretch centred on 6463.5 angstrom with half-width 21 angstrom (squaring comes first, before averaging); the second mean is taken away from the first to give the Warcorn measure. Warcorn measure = -13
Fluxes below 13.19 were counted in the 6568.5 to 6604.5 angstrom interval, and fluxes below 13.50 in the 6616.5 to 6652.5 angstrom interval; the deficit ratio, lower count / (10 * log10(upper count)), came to 0.9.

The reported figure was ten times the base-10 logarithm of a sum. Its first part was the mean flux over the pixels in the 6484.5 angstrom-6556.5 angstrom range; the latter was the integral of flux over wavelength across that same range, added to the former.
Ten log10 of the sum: 30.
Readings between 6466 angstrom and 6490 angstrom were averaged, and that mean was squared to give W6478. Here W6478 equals 179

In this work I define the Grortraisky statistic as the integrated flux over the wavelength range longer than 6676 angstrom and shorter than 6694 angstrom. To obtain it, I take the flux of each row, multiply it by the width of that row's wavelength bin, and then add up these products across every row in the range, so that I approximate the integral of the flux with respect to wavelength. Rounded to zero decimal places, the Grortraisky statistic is 240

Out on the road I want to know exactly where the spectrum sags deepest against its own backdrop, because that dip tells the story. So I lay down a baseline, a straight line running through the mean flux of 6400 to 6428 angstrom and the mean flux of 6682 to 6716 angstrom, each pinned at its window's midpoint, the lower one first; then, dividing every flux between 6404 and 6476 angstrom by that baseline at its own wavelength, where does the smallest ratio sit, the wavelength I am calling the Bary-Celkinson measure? 6462.0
